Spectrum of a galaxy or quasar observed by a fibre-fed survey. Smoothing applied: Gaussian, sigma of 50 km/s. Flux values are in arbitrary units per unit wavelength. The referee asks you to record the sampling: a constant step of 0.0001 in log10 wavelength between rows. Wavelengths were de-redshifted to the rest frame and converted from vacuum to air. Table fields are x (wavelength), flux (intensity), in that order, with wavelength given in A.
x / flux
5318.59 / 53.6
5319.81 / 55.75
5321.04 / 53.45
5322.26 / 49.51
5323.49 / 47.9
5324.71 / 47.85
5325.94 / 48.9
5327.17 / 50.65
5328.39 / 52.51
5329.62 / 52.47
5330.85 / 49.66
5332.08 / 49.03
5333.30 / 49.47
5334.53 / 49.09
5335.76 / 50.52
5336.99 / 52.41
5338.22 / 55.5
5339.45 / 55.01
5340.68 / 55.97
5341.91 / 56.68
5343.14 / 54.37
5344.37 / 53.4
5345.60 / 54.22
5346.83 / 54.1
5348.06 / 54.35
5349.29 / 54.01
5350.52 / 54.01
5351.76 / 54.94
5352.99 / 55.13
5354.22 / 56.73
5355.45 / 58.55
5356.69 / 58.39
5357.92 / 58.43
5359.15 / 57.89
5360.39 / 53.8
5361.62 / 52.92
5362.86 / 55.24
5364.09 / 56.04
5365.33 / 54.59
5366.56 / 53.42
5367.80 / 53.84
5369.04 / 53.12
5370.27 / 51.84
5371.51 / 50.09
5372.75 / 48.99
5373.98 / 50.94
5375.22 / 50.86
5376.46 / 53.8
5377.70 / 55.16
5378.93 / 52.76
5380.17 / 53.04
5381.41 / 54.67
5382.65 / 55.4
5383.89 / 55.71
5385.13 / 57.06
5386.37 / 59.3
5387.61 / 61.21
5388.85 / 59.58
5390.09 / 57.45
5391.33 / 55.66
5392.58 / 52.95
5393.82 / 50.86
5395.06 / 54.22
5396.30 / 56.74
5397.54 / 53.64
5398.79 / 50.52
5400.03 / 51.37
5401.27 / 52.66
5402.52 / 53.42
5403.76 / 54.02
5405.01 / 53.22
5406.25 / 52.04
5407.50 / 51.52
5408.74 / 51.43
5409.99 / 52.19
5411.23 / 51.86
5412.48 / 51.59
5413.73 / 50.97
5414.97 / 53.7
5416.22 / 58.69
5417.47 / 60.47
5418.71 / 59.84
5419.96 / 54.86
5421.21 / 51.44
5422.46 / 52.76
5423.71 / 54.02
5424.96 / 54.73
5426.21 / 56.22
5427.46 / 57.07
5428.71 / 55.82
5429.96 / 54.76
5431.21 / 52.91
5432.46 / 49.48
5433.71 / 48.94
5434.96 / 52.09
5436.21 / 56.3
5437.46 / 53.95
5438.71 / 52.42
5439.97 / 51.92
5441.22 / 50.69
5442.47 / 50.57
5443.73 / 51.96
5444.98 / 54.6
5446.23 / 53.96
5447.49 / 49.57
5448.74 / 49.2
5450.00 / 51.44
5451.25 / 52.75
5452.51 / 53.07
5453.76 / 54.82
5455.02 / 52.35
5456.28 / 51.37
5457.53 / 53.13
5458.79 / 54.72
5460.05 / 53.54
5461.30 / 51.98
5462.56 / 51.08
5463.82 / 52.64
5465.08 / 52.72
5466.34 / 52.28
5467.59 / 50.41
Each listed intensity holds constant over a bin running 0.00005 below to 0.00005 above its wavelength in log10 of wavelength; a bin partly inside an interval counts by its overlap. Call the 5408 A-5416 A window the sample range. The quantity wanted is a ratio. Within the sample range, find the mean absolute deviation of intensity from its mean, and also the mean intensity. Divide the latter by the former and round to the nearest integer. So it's 79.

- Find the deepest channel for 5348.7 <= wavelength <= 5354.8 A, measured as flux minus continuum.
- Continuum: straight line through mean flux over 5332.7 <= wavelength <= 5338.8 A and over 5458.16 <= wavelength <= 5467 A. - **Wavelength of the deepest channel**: 5350.52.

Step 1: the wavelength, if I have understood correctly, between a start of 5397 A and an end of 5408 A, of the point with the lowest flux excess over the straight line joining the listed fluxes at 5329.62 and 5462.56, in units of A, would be 5398.79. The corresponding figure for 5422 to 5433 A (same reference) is 5432.46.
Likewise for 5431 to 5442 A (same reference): 5433.71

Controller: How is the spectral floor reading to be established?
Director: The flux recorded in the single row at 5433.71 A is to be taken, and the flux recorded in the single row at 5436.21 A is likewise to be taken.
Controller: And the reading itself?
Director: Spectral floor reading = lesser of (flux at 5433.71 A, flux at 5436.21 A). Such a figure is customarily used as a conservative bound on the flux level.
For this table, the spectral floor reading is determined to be 49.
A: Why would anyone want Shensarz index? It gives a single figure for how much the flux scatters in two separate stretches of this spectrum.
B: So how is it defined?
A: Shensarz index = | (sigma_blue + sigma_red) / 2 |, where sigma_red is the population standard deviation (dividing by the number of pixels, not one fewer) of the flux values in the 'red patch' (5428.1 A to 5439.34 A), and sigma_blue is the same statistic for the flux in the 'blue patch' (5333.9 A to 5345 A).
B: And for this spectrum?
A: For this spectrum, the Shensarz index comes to 2.4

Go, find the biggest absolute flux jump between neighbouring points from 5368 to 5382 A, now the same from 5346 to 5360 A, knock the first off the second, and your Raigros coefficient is -1.1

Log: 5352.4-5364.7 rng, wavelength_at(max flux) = 5355.45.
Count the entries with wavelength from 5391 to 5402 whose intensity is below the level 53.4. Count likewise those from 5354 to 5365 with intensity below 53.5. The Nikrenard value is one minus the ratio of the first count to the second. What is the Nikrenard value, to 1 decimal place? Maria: -4.0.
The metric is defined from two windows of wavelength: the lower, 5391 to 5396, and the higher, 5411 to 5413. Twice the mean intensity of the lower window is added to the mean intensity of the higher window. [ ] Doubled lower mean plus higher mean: 159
